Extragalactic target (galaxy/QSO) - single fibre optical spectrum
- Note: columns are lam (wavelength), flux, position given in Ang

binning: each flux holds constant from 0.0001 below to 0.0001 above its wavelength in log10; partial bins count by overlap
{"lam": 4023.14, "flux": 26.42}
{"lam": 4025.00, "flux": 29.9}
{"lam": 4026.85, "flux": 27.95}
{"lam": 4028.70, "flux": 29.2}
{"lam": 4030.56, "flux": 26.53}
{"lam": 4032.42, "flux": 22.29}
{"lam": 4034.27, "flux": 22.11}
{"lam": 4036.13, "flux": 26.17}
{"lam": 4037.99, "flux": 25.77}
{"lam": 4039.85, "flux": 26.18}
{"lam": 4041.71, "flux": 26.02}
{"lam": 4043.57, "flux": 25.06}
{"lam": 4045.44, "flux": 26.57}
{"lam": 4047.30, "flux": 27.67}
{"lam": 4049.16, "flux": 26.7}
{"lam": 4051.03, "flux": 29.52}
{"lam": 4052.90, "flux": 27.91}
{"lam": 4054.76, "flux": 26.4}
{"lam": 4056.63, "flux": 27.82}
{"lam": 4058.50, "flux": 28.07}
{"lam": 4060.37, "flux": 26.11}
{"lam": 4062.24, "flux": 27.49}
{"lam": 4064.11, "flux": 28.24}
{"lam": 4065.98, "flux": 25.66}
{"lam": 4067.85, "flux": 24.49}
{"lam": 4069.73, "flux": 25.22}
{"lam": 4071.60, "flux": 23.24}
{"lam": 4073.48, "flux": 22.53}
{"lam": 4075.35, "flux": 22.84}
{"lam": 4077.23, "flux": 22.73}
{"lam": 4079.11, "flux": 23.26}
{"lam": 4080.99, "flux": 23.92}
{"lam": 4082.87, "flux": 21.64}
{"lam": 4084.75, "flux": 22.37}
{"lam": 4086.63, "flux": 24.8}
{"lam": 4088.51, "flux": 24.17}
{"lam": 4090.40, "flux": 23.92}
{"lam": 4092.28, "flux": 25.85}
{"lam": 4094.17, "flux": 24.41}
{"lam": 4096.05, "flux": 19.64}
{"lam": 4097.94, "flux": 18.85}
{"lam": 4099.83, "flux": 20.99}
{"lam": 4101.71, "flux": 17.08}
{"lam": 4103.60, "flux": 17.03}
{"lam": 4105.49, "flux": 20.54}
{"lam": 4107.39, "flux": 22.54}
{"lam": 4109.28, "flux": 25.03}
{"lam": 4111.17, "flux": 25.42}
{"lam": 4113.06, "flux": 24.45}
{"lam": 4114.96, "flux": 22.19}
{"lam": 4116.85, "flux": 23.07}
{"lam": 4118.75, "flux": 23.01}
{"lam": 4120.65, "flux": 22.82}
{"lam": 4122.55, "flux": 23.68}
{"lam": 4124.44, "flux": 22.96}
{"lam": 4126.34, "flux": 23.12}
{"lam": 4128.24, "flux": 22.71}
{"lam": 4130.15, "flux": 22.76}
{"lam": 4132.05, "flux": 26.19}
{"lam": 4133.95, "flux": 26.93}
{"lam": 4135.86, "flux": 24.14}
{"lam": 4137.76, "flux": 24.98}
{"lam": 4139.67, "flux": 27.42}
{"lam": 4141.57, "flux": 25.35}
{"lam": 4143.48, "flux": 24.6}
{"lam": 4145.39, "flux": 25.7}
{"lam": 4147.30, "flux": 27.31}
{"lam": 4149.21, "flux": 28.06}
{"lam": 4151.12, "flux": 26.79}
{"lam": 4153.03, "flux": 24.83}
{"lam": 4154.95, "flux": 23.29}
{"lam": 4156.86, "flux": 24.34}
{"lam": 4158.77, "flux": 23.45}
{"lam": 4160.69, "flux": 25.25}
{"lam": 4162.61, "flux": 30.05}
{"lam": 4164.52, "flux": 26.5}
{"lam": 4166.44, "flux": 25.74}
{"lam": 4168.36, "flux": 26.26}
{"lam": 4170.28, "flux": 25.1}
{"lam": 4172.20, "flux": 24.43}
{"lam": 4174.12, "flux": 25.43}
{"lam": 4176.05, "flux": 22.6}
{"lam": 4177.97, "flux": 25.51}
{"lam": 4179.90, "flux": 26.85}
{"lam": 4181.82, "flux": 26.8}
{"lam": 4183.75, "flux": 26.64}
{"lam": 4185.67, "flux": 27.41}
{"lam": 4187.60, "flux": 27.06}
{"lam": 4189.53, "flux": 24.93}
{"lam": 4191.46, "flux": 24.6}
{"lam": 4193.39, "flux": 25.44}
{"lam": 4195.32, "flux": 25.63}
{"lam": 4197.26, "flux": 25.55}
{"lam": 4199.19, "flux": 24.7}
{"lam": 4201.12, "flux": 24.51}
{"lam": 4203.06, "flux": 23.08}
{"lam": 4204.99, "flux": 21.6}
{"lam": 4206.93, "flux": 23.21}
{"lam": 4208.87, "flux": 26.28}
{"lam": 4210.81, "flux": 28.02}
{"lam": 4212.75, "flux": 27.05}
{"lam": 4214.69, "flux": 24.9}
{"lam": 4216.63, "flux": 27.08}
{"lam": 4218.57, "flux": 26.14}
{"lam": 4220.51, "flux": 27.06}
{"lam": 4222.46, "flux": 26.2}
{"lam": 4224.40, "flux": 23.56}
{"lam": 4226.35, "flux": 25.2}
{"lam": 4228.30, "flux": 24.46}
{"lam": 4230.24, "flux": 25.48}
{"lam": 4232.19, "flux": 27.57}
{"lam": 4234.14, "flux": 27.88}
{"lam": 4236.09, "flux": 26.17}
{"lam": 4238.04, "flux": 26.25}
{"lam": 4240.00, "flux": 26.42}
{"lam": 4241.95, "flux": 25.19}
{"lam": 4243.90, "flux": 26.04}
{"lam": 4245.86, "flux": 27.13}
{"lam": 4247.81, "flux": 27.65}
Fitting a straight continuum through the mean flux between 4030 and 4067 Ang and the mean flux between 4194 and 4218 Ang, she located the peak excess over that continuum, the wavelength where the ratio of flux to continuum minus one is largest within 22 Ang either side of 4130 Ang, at 4149.21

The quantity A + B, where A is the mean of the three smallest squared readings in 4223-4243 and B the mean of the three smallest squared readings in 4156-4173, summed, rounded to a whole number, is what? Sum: 1176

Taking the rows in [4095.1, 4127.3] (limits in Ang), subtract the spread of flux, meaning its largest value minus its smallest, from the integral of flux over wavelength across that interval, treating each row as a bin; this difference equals 697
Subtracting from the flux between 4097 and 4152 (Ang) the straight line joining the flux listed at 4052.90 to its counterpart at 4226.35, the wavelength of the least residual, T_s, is 4103.60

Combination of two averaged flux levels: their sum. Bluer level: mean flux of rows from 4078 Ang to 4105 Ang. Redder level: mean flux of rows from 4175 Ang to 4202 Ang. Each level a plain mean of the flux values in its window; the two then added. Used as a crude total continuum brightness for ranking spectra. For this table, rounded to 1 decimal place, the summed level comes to 47.6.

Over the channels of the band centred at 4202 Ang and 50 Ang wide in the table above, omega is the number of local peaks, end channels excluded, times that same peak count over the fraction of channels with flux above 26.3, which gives 104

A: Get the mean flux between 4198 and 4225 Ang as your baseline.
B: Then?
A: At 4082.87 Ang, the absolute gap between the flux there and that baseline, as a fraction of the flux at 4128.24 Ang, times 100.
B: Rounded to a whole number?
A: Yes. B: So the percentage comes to 16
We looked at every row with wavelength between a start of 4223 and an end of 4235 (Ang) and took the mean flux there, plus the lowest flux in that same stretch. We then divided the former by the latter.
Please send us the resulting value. 1.09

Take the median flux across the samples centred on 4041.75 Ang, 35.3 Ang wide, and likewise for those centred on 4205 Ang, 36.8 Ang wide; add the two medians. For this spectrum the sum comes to 52.1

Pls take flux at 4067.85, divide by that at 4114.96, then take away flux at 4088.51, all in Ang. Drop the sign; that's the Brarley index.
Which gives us 23.1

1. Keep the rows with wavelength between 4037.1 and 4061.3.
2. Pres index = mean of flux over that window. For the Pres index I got 26.9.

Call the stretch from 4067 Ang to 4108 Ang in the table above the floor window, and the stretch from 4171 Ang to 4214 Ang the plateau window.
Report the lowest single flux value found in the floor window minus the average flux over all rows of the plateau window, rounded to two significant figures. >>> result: -8.3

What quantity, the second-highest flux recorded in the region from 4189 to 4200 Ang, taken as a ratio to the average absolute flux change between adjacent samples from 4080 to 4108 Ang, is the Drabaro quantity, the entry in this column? 13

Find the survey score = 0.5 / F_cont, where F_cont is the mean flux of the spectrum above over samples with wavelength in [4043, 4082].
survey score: 0.0194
